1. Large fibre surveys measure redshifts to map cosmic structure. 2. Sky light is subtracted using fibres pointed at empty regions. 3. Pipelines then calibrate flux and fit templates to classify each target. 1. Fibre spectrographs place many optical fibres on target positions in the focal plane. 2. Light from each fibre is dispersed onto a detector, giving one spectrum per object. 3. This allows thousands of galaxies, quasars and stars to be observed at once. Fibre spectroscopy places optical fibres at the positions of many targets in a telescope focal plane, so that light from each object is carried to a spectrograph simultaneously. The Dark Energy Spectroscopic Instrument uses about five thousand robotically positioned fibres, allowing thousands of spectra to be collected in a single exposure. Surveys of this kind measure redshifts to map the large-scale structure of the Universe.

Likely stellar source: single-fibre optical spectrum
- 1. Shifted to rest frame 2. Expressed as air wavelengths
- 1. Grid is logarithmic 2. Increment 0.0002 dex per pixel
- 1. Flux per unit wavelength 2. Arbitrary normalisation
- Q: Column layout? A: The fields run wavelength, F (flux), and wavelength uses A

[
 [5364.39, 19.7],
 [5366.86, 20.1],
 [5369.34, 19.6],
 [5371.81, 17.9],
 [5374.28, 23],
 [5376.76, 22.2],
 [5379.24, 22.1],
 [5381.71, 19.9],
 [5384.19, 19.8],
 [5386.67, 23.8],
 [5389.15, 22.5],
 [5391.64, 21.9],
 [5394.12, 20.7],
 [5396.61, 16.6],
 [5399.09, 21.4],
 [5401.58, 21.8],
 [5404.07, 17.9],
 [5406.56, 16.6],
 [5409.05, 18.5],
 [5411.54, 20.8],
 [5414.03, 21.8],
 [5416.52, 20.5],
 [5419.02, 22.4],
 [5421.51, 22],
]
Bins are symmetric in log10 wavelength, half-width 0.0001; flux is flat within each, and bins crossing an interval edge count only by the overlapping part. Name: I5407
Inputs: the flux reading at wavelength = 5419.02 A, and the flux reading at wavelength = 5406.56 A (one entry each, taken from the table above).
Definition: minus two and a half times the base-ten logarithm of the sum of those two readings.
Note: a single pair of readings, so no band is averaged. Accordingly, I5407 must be -3.98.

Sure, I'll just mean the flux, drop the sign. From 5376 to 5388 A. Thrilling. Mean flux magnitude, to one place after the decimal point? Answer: 21.6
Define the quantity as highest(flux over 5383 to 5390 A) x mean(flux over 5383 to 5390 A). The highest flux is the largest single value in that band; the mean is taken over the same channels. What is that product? 524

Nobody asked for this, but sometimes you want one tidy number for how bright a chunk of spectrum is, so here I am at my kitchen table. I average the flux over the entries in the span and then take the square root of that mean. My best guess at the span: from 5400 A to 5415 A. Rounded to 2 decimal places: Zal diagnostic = 4.42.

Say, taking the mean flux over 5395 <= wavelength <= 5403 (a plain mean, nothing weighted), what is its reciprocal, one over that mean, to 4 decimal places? 0.0502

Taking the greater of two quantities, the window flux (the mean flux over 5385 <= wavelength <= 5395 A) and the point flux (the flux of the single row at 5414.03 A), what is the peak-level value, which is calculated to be 22.2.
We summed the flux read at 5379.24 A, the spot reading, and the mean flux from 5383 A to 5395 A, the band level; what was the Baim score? 44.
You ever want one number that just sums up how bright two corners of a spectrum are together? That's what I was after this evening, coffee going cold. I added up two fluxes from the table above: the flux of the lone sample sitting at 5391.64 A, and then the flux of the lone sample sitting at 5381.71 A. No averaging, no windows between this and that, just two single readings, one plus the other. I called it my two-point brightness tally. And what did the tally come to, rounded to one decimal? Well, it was 41.8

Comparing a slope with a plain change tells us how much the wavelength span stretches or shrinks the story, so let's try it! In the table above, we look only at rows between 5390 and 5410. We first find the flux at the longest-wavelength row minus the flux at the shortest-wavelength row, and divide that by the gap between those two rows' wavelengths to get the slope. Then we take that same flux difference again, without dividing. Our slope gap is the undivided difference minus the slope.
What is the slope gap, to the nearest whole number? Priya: -3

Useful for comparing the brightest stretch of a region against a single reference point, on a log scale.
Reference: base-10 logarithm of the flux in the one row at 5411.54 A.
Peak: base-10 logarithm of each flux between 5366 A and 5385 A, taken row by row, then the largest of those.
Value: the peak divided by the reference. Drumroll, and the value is 1.03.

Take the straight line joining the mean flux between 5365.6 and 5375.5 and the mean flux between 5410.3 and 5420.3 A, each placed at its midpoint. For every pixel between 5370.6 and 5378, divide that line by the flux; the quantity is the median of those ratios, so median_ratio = 0.92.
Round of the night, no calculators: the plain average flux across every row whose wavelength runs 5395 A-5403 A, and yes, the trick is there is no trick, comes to 19.9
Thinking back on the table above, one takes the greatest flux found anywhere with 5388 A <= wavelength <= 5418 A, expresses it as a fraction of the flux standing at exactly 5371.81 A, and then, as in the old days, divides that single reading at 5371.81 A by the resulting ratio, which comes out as 14.2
